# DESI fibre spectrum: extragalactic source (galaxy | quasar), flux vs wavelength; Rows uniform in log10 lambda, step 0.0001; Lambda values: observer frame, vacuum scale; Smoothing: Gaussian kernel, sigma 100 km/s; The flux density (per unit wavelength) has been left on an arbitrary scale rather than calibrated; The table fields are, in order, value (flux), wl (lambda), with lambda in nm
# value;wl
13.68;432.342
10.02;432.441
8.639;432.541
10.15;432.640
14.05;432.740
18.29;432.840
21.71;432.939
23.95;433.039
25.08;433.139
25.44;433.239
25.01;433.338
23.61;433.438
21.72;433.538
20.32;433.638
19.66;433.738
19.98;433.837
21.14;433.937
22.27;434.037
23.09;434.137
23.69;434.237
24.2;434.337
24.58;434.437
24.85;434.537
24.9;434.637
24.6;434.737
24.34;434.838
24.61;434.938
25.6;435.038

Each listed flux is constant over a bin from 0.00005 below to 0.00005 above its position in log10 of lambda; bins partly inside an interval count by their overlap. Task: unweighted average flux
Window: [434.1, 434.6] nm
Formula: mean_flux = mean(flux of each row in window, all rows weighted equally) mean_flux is 24.1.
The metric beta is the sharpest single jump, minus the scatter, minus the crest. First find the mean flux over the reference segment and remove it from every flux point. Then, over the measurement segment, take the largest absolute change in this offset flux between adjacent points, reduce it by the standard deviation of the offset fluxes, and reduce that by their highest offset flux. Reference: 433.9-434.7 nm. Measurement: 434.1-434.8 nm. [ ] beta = -1.3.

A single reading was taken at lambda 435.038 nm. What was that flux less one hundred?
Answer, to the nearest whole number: -74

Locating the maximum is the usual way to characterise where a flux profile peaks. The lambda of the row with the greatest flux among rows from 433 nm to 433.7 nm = 433.239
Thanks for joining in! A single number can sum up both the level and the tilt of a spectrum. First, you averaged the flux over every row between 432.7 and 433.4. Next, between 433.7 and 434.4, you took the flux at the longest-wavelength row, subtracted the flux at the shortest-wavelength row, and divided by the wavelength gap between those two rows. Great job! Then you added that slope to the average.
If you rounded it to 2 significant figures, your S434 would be 30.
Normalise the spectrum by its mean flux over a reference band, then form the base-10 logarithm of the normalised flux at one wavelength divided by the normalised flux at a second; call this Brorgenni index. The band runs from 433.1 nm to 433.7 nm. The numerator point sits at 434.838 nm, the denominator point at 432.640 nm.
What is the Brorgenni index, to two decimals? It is 0.38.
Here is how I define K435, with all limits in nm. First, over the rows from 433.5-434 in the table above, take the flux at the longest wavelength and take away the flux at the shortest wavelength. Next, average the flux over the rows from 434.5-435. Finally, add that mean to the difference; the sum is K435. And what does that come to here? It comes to 24.1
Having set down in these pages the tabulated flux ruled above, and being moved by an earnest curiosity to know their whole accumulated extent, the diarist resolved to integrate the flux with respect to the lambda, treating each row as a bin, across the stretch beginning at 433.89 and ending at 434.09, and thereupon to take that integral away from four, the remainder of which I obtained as -0.34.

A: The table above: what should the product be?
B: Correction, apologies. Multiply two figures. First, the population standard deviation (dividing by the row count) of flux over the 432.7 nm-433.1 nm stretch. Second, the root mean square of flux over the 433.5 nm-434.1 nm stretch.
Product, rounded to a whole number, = 78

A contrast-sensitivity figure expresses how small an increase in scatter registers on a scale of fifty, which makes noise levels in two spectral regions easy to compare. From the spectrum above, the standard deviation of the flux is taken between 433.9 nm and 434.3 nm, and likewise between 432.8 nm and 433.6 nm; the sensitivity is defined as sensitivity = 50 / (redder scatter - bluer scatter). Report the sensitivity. -38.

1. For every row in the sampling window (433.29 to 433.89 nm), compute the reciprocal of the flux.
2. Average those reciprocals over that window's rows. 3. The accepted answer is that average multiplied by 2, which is 0.093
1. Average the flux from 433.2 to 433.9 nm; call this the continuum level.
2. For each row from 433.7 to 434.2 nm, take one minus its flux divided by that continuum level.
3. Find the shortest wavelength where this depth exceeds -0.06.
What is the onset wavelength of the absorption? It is 433.738 nm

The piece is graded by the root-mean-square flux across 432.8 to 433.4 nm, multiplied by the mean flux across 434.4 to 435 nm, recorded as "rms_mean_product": 576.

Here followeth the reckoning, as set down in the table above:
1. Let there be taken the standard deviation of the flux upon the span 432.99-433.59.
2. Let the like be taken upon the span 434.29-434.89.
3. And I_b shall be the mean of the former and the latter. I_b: 0.8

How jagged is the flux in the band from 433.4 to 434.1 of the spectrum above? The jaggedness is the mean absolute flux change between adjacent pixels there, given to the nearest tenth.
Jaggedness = 1.1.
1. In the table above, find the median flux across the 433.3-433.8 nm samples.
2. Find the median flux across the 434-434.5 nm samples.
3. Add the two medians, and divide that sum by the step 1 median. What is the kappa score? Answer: 2.09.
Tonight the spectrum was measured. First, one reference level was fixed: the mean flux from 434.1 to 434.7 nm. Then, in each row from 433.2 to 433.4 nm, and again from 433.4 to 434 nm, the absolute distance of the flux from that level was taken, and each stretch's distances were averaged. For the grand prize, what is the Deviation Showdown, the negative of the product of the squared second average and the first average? -10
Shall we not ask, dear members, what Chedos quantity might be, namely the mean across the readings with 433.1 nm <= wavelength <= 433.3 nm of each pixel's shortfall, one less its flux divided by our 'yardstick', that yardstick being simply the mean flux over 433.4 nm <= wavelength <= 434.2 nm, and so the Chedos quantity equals -0.18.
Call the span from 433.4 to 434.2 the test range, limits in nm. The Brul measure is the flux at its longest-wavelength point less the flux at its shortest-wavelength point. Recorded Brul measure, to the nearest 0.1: -0.5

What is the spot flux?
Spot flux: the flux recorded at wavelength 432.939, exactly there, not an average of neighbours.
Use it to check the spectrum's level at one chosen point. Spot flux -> 21.71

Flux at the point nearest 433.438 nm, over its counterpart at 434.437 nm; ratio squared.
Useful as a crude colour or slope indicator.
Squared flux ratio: 0.92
